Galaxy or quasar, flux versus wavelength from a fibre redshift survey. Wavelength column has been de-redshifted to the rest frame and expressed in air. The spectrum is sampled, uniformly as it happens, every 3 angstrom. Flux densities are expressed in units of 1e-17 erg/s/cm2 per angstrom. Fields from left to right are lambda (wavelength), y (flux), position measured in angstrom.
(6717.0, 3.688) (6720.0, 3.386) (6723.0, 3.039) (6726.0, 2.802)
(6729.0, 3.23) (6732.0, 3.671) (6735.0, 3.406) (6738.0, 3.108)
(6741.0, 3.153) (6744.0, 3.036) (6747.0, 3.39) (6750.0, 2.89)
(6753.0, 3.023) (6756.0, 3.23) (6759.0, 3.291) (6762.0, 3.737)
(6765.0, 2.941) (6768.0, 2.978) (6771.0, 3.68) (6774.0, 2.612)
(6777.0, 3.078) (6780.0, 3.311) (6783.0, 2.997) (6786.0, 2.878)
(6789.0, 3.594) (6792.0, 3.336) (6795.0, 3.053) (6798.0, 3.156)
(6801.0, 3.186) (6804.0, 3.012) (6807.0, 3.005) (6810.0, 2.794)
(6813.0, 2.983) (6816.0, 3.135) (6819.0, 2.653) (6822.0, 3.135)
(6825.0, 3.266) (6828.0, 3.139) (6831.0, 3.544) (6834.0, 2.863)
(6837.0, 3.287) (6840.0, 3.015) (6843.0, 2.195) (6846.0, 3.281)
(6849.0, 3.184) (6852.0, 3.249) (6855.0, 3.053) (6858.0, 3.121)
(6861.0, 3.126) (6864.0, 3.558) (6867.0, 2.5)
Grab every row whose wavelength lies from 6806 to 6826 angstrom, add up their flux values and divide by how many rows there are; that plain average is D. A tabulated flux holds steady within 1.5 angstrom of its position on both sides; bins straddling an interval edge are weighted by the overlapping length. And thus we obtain 3.00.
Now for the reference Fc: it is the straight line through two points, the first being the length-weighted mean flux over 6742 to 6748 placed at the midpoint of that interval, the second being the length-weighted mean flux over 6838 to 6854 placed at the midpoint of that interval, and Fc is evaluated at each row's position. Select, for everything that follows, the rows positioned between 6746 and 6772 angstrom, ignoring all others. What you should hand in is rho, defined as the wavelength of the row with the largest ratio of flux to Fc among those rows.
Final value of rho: 6762.0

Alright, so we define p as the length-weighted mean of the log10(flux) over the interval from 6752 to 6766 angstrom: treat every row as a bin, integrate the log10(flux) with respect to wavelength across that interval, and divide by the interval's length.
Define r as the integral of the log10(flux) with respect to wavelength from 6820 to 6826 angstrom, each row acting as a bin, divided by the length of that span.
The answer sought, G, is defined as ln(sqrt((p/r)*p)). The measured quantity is -0.320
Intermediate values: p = 0.512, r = 0.498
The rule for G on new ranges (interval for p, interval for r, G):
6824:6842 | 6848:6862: -0.349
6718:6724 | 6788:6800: -0.334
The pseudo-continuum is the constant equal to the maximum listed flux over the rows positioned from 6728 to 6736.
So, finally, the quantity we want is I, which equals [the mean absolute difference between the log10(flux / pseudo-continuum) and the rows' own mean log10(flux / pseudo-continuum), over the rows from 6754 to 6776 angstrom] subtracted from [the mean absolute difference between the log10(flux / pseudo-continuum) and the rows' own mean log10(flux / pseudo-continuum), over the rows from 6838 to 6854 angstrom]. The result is 0.008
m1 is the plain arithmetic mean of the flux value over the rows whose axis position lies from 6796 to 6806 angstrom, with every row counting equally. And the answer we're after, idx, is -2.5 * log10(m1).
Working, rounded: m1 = 3.12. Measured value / -1.23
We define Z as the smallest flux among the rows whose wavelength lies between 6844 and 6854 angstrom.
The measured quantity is 3.184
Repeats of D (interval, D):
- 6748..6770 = 3.16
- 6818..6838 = 3.13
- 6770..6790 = 3.16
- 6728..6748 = 3.28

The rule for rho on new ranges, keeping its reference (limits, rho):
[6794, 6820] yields 6801.0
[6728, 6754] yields 6732.0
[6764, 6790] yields 6771.0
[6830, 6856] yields 6831.0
